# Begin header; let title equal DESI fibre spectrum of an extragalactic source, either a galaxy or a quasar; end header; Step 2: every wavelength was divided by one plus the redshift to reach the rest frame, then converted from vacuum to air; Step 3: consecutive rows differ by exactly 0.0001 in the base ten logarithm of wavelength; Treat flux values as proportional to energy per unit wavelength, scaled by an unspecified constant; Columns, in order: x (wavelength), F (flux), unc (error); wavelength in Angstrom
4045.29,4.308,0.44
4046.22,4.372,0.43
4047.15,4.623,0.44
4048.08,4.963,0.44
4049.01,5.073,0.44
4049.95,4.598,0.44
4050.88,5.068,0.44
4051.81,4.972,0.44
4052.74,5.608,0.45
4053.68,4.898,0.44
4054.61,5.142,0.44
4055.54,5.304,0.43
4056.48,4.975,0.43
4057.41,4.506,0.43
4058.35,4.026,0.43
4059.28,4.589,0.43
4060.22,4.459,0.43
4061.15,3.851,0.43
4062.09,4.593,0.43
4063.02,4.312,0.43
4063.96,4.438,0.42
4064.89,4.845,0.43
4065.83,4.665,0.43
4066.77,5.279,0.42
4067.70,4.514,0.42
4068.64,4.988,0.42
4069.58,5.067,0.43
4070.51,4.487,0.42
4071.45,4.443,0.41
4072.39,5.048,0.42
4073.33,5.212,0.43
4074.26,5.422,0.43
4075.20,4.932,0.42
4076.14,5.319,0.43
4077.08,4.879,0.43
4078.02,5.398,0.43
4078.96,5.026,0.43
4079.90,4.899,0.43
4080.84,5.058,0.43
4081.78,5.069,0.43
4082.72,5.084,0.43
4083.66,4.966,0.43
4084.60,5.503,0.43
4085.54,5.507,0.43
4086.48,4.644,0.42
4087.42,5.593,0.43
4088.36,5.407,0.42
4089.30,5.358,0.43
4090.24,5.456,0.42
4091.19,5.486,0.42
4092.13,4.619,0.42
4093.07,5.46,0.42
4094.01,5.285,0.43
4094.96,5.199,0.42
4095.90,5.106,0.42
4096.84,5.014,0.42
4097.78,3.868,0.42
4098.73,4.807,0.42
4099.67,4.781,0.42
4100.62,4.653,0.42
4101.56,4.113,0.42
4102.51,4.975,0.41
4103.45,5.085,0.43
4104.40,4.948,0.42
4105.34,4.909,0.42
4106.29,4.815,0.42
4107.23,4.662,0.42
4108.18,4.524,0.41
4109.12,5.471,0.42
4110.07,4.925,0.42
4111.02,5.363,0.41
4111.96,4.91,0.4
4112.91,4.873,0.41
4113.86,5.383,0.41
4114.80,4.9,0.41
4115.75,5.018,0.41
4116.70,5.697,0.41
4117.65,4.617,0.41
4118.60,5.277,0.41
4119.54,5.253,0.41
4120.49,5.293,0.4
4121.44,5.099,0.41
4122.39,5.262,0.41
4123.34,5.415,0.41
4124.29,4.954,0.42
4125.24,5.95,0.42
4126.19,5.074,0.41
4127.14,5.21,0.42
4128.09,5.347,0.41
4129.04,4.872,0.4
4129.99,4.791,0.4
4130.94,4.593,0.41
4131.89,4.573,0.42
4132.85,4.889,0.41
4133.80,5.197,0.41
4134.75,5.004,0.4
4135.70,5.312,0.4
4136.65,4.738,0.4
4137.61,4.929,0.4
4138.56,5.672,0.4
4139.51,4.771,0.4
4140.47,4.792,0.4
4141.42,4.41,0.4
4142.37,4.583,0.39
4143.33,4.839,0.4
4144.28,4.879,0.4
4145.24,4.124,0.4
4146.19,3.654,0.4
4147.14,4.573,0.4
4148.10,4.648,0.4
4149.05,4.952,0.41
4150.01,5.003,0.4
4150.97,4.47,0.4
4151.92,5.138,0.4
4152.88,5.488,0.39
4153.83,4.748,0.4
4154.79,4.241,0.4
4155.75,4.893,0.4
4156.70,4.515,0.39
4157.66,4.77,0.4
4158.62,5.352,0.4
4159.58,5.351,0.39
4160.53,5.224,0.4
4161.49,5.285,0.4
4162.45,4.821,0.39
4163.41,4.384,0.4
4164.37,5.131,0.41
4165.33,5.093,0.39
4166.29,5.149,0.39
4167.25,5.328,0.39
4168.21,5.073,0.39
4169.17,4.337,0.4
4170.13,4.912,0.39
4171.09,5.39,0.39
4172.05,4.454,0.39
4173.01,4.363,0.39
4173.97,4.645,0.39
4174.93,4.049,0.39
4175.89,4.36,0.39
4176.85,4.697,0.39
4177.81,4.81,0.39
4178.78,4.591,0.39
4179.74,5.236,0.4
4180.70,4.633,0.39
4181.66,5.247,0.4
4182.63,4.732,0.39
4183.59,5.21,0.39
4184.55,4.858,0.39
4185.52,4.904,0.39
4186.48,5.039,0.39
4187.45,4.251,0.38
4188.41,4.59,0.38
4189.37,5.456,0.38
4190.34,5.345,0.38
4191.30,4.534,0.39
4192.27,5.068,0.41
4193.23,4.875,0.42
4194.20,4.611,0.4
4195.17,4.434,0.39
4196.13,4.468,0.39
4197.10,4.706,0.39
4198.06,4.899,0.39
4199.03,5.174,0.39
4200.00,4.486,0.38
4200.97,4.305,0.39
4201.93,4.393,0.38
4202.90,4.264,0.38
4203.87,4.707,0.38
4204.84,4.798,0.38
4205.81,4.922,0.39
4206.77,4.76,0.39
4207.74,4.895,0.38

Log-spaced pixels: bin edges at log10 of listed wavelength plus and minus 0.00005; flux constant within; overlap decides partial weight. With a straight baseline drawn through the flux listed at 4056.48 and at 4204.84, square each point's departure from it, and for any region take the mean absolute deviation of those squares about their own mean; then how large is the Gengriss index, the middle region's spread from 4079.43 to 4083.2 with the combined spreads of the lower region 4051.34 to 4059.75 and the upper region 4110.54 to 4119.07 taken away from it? -0.34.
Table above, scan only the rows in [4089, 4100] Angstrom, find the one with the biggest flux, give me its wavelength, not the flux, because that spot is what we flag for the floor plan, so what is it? 4091.19 Angstrom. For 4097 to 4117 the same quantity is 4116.70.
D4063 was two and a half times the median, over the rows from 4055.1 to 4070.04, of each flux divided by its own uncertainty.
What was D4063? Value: 26.8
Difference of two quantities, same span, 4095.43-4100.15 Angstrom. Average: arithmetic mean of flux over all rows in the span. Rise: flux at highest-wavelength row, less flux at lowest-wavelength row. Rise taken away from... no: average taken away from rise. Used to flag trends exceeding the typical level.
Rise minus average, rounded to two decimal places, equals -5.04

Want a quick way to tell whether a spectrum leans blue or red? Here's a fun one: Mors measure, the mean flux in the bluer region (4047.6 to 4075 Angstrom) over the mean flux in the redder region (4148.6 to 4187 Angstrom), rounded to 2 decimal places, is 0.99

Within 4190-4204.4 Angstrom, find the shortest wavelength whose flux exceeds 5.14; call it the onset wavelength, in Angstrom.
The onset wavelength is 4190.34 Angstrom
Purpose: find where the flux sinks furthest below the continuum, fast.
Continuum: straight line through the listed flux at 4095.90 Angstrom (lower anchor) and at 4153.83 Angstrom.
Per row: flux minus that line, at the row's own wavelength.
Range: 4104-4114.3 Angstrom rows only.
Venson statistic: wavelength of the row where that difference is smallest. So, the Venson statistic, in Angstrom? 4108.18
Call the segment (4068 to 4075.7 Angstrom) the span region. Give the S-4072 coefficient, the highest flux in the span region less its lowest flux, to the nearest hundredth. 0.98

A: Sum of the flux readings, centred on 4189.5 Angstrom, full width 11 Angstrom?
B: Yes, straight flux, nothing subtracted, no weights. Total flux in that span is 54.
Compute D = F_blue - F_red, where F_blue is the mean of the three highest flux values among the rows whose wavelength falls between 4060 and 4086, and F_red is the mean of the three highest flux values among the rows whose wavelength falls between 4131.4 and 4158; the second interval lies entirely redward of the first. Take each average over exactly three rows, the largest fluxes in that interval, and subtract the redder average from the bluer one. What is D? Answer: -0.01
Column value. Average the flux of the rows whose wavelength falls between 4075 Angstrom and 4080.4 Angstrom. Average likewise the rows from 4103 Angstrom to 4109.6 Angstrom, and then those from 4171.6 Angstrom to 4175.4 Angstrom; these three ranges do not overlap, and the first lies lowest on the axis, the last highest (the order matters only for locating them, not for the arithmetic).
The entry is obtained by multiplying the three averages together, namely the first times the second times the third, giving 109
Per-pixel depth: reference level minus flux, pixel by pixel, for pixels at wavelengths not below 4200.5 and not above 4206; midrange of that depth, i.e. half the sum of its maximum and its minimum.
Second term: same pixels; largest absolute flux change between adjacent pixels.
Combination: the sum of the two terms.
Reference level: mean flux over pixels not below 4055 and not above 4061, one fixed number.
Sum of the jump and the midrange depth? 0.5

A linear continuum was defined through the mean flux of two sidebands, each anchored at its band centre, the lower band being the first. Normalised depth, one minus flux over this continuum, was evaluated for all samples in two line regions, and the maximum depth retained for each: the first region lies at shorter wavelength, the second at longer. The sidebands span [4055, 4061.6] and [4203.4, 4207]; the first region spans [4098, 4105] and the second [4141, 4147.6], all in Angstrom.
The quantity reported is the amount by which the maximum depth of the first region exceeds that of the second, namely -0.113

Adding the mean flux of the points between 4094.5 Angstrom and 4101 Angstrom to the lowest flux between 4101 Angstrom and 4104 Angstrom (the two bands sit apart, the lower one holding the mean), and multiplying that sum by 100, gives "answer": 889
